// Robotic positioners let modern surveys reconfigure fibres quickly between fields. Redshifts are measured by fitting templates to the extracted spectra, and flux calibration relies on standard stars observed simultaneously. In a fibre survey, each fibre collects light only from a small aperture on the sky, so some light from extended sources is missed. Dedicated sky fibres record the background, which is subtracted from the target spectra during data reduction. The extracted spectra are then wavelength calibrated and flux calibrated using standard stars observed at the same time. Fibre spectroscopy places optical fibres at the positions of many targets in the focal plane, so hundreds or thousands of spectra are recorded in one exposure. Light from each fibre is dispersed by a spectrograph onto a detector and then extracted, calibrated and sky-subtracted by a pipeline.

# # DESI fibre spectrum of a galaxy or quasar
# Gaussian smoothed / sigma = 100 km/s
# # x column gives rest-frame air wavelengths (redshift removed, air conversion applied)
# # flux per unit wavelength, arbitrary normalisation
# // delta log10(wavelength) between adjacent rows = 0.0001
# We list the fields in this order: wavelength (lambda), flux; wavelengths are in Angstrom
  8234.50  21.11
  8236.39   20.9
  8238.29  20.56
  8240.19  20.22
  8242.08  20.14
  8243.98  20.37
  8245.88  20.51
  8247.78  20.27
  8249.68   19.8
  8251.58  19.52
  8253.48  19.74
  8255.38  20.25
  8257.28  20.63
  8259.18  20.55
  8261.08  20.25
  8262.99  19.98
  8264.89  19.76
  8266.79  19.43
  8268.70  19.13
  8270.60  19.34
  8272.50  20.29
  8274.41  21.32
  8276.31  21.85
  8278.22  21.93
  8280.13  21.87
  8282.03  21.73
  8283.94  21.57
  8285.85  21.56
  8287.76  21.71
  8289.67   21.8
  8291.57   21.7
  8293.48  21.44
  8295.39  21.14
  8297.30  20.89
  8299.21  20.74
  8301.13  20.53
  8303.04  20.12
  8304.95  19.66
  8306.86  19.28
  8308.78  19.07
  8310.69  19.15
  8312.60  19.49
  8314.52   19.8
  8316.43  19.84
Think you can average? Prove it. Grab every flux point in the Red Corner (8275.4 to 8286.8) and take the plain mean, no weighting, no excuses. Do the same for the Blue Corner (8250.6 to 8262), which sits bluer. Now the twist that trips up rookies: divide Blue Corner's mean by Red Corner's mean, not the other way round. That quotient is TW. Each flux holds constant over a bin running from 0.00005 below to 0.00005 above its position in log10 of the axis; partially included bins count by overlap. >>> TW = 0.93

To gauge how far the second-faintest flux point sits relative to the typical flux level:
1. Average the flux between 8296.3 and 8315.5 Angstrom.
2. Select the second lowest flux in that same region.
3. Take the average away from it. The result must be -0.72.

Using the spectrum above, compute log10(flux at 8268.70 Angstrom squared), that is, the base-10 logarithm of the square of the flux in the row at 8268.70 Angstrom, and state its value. 2.56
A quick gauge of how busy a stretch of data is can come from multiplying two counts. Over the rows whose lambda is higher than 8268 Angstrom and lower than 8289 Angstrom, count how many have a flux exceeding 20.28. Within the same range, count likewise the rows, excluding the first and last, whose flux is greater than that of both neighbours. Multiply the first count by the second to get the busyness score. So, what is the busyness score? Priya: 9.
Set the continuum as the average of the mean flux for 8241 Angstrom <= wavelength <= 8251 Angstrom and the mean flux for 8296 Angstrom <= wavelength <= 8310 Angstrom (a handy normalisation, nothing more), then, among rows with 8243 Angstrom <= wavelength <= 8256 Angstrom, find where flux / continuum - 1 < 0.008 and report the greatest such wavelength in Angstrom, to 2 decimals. 8255.38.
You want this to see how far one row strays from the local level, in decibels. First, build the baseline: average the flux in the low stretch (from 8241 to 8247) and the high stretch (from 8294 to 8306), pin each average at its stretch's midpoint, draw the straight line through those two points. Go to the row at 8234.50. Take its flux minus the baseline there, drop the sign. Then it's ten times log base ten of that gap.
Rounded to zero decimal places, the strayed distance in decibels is -1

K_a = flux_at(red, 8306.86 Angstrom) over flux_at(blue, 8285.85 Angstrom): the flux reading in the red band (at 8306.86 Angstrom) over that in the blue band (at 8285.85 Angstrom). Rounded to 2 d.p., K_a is 0.89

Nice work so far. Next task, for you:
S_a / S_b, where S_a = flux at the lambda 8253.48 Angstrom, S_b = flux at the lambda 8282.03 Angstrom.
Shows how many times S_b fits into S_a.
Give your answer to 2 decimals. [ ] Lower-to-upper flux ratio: 0.91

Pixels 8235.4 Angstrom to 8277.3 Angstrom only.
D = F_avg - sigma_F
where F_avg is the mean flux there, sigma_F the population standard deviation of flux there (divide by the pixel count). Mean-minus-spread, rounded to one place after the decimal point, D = 19.6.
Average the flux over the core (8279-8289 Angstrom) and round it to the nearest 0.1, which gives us 21.7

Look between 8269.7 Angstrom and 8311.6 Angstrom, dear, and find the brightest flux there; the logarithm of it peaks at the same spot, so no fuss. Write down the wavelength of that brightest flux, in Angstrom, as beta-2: 8278.22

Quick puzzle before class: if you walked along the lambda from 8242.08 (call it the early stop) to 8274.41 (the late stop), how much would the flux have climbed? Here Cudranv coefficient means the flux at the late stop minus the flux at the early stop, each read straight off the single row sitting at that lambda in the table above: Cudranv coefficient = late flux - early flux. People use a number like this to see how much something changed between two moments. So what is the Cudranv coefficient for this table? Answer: 1.2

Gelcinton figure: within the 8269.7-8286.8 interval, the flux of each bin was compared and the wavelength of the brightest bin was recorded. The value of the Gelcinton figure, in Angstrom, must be 8278.22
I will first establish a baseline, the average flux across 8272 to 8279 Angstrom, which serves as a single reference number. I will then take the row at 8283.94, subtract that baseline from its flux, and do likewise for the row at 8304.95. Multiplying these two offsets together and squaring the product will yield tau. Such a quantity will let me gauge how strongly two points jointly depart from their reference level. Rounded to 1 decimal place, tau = 0.1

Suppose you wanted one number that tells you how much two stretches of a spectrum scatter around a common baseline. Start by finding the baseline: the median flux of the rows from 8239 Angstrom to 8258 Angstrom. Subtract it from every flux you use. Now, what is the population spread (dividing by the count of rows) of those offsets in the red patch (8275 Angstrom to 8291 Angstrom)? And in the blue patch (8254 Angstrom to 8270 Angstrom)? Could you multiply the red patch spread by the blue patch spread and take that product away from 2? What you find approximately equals 1.94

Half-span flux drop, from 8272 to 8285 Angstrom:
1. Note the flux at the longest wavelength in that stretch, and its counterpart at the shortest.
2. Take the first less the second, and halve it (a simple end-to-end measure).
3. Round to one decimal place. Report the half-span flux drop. 0.6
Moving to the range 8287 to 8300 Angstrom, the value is -0.5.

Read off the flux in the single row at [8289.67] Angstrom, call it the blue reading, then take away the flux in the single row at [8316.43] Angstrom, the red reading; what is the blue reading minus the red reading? 2.0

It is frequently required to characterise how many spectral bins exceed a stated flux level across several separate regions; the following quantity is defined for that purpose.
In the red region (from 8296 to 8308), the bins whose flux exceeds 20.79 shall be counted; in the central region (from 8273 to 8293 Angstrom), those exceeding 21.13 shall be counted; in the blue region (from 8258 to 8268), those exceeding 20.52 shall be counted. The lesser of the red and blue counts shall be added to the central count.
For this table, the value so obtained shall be 11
